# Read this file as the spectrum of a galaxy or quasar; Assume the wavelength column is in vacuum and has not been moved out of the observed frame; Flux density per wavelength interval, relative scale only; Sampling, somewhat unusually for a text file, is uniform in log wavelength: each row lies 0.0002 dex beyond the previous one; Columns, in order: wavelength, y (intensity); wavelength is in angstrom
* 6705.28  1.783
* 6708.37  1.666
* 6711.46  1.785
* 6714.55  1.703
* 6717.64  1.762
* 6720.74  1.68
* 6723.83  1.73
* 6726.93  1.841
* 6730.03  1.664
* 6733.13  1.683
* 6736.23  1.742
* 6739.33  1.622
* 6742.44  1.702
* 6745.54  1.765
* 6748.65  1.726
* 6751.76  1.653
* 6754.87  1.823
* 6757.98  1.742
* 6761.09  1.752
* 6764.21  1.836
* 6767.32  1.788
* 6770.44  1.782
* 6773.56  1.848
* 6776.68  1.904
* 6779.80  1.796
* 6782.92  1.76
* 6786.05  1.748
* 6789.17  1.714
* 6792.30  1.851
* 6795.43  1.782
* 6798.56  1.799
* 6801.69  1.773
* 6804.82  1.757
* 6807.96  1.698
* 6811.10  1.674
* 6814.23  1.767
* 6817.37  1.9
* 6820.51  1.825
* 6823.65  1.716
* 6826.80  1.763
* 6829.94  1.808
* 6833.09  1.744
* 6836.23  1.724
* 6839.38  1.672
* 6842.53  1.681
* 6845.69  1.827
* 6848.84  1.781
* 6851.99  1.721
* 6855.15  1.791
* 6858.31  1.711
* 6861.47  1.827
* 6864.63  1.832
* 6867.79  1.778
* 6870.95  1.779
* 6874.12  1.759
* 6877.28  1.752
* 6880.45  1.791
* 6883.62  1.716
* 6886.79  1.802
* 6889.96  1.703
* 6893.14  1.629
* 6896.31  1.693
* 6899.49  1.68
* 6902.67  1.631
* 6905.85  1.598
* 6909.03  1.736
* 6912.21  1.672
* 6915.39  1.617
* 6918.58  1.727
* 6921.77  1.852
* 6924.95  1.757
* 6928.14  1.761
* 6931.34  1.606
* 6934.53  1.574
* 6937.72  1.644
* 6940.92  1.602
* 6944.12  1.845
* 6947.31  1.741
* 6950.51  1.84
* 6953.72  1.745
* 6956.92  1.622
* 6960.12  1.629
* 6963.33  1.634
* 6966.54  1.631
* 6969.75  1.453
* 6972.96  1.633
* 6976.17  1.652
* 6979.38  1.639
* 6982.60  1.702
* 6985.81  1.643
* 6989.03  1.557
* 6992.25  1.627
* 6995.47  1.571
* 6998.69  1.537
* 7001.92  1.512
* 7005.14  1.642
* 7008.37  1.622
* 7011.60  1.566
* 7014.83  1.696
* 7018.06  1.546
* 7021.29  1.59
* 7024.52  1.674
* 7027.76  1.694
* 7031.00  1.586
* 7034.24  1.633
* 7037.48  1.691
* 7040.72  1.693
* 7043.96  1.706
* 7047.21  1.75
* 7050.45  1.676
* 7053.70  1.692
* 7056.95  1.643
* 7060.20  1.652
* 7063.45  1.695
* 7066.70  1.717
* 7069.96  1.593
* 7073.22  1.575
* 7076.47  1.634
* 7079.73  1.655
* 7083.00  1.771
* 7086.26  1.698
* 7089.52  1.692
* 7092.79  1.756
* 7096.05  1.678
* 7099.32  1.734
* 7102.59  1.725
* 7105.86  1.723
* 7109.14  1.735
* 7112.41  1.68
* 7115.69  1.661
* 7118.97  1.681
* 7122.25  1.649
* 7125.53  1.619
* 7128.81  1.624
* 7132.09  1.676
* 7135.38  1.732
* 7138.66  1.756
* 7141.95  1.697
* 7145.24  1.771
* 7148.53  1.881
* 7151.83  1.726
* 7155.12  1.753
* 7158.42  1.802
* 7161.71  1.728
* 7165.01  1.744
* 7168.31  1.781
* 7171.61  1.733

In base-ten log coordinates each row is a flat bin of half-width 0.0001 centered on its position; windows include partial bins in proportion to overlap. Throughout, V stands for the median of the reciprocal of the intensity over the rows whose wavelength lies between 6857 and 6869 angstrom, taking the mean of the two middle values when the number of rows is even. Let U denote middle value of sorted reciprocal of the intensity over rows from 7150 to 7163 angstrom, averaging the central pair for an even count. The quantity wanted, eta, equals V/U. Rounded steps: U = 0.575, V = 0.555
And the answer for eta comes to 0.97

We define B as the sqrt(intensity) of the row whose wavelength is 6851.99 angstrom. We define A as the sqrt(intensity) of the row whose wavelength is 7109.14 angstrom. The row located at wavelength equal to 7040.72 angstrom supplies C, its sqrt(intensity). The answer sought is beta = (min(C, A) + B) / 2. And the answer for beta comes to 1.307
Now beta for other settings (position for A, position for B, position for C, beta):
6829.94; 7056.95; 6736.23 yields 1.301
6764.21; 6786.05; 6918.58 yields 1.318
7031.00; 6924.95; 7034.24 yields 1.292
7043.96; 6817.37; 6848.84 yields 1.342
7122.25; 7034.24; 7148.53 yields 1.281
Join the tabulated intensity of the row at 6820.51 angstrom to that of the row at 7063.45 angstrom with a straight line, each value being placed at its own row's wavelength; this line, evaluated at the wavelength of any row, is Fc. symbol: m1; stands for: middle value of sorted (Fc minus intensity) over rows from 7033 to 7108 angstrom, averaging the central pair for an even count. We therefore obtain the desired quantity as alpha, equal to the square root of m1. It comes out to 0.00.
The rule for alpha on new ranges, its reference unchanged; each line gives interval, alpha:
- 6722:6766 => 0.36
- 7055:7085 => 0.21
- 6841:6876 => 0.15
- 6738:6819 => 0.27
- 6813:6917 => 0.25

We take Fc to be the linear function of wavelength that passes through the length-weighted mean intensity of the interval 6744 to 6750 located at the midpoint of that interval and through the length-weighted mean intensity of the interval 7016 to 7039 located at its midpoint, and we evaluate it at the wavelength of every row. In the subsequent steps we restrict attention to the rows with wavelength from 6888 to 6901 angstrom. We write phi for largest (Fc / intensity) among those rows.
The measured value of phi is 1.04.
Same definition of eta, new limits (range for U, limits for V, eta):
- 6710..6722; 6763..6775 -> 0.96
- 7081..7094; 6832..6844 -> 1.01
